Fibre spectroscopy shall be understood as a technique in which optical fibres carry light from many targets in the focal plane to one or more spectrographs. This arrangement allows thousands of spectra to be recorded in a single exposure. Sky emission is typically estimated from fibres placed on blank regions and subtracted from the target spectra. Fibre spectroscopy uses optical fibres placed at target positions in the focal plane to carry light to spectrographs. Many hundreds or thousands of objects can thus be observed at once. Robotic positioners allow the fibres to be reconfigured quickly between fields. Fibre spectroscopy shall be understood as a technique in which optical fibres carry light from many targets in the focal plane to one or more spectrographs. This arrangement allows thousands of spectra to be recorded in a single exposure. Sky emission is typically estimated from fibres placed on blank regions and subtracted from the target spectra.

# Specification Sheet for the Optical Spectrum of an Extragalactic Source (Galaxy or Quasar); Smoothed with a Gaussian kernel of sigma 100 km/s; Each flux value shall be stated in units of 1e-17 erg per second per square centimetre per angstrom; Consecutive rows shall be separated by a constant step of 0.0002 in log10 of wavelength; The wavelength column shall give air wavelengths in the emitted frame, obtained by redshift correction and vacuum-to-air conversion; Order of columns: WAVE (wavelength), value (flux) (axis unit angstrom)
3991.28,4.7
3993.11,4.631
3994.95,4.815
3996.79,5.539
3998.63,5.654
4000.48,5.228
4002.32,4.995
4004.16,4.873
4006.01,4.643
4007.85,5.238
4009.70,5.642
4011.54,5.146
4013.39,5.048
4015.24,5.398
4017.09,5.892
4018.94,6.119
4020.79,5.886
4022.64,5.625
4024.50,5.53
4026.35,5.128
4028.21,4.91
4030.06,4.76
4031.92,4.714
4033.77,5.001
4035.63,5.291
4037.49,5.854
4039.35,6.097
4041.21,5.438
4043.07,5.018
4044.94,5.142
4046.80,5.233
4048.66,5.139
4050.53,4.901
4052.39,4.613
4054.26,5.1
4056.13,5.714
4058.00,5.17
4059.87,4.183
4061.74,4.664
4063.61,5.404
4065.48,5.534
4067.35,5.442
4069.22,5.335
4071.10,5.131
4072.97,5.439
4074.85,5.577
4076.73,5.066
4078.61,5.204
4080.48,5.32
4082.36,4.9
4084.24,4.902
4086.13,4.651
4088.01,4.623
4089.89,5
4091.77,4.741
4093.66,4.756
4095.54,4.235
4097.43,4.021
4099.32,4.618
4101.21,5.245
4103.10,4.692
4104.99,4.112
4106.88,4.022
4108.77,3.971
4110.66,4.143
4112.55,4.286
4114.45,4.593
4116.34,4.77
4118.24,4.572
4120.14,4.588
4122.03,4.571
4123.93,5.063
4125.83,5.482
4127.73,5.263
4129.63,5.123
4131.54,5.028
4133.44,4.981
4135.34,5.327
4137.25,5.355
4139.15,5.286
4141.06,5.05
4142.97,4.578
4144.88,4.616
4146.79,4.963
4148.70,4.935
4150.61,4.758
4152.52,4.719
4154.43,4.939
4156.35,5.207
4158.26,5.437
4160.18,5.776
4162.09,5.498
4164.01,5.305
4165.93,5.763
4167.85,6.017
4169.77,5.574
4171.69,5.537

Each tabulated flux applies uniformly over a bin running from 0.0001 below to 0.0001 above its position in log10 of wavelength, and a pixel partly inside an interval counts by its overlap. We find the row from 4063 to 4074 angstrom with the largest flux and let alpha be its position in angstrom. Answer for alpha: 4065.48 angstrom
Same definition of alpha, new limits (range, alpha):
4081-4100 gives 4089.89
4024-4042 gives 4039.35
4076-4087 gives 4080.48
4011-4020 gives 4018.94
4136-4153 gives 4137.25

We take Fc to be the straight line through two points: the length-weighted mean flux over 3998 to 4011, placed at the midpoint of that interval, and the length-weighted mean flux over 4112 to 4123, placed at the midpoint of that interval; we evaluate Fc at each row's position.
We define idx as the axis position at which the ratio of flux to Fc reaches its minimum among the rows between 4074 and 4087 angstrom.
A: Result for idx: 4086.13 angstrom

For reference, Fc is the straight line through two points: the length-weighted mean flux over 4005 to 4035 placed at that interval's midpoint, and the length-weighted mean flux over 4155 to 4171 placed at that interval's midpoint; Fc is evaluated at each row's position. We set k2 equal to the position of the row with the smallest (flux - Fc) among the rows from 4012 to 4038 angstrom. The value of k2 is 4031.92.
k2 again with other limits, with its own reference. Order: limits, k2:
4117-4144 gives 4142.97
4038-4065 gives 4059.87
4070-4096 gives 4095.54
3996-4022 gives 4006.01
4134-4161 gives 4142.97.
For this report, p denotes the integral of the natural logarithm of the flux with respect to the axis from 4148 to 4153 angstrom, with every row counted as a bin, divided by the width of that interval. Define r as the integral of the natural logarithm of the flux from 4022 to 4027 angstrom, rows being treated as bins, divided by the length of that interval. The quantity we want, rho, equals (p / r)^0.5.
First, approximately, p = 1.57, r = 1.69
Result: 0.96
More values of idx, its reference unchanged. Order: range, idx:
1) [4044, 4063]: 4059.87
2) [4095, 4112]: 4097.43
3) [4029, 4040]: 4031.92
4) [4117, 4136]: 4118.24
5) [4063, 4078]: 4076.73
